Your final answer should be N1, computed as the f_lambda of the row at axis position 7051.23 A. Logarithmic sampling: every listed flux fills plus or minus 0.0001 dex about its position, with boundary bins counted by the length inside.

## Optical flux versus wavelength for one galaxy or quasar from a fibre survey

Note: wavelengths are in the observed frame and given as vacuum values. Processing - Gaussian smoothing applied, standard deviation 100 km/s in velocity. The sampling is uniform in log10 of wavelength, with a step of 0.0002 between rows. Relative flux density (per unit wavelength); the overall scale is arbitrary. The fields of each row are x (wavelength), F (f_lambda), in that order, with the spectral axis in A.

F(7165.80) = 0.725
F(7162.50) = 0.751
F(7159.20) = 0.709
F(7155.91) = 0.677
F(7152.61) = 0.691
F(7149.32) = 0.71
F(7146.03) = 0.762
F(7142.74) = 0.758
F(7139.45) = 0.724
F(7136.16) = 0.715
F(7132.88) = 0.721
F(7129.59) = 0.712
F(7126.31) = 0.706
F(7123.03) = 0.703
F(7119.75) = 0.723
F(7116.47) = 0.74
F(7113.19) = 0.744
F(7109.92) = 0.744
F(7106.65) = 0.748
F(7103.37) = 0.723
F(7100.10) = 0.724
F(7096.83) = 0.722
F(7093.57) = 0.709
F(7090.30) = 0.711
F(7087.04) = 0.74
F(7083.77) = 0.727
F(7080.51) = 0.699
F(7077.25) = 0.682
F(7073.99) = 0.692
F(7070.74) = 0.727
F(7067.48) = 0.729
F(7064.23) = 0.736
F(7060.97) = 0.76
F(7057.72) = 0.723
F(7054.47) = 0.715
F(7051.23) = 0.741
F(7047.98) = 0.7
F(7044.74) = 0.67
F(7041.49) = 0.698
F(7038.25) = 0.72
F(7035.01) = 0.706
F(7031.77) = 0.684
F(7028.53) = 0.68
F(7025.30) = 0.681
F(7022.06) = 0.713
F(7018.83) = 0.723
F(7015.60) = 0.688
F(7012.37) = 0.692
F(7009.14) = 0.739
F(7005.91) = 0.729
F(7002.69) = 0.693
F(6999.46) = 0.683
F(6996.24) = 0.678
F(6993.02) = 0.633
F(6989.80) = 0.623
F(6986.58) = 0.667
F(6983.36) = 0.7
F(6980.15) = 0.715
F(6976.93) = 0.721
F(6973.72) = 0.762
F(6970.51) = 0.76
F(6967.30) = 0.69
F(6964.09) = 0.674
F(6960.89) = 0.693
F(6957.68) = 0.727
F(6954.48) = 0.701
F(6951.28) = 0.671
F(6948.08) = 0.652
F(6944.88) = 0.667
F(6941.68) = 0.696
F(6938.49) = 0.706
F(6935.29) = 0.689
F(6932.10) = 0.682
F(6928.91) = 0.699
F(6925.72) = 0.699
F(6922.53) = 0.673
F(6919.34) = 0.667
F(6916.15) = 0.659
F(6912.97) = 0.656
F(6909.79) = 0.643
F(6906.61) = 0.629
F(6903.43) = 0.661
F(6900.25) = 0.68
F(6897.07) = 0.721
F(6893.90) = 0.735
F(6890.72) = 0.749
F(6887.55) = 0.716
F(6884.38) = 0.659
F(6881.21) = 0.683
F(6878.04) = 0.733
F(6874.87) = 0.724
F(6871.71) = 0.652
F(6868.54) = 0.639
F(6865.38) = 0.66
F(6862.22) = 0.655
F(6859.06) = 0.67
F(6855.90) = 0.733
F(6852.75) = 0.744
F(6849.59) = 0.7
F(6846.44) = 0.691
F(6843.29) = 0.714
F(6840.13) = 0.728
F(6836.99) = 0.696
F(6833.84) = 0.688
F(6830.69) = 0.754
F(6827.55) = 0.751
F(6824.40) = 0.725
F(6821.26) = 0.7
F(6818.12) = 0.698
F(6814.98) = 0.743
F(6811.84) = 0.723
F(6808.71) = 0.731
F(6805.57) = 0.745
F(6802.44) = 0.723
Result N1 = 0.741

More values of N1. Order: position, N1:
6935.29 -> 0.689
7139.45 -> 0.724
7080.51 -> 0.699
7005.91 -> 0.729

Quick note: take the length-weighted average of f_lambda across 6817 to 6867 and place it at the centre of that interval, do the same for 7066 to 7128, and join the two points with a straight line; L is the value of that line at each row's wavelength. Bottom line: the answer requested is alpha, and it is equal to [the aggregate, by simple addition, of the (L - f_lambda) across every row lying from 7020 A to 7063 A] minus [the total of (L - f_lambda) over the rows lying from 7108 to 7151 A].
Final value 0.2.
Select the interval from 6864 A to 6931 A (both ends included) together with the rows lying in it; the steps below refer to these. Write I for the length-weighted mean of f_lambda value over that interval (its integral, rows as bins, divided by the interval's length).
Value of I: 0.683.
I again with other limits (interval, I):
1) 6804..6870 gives 0.709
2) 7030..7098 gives 0.714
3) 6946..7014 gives 0.695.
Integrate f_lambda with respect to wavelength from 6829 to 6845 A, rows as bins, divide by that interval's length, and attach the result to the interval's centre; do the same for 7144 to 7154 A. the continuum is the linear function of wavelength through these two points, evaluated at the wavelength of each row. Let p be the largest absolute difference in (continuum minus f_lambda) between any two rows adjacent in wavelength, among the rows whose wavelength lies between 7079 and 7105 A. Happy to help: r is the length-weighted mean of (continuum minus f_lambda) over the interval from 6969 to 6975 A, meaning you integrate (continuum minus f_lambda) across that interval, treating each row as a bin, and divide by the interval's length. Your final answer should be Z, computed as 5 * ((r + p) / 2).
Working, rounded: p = 0.029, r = -0.042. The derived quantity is -0.03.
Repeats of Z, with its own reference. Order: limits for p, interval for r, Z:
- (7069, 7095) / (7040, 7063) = 0.10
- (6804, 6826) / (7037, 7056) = 0.15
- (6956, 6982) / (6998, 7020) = 0.21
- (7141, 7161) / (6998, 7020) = 0.16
